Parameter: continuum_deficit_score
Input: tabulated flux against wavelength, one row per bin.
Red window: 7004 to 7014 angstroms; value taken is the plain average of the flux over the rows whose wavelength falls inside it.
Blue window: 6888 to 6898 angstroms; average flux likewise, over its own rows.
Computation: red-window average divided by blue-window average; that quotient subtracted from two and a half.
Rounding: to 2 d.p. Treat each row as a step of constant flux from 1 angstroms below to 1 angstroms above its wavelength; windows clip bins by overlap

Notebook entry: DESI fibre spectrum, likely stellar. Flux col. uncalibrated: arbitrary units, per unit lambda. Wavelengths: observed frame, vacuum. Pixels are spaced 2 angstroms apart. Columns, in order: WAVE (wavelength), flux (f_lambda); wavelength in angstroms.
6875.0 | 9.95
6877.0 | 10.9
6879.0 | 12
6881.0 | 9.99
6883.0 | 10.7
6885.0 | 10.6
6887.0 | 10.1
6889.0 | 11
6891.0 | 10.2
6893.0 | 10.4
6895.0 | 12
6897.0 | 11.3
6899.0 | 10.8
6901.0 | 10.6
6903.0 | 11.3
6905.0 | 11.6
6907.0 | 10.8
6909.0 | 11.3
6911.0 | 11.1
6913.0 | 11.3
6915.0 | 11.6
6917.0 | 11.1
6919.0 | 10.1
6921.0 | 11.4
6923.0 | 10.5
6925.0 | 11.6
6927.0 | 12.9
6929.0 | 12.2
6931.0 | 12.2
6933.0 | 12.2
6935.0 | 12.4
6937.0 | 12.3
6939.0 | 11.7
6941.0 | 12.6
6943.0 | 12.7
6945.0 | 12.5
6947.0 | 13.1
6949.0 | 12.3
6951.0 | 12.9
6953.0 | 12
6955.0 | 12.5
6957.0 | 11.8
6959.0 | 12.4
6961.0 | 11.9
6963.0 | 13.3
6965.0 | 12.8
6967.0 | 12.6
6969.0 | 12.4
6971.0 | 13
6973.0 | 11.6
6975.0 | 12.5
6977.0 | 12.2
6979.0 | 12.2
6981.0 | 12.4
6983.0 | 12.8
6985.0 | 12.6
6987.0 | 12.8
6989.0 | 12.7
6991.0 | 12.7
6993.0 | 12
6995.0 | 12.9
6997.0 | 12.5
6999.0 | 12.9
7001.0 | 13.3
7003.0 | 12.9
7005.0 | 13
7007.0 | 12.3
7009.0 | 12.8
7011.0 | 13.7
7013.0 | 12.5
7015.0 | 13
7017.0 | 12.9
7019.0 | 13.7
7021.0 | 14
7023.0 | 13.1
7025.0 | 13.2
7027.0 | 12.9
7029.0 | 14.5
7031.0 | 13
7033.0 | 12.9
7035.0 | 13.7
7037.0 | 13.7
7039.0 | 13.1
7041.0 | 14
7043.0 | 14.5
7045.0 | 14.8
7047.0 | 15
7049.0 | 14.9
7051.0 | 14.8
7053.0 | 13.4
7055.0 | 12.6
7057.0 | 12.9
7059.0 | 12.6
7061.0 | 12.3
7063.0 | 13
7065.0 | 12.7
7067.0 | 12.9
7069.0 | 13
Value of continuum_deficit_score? 1.33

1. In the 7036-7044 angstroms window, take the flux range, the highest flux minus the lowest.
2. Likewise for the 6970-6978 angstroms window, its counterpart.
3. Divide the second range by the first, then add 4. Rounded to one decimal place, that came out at 5.0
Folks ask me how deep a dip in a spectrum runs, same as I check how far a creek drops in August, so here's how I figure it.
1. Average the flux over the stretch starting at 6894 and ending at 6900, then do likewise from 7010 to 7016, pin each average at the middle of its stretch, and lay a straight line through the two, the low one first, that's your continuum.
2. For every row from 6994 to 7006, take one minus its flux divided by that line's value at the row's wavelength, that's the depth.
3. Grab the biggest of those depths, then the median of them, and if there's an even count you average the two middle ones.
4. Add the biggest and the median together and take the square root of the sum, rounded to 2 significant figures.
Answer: 0.15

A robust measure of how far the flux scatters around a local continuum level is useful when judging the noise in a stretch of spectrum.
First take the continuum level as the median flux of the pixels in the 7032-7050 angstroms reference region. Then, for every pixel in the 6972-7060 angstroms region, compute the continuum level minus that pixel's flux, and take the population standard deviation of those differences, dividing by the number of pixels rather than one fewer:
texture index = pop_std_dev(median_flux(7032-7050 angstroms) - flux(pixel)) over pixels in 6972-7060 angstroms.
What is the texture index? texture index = 0.806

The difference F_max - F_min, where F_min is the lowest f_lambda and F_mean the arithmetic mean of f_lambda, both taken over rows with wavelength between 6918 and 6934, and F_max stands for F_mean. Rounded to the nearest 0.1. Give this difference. 1.5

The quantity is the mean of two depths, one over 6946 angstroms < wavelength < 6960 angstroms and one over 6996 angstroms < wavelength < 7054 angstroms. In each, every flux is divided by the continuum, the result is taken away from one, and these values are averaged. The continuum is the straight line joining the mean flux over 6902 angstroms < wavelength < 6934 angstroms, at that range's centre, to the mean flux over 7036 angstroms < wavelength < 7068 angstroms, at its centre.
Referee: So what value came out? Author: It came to -0.030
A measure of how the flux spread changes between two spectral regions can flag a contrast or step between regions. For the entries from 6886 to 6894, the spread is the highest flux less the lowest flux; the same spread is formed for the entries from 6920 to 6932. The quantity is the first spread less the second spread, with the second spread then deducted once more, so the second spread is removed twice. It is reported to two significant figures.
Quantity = -3.9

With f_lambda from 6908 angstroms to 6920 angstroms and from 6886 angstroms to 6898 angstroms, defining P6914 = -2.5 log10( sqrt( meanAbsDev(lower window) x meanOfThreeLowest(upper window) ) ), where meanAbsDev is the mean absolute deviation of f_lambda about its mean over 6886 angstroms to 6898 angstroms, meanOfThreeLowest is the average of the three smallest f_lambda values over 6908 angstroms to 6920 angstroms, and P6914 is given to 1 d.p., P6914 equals -1.0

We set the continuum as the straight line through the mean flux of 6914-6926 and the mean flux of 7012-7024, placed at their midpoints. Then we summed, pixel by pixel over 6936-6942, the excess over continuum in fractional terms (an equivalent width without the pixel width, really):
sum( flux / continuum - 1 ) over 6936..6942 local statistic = 0.19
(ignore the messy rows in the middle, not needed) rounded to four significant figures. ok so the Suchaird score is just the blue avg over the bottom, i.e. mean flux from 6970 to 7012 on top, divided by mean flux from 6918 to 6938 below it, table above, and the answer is 1.074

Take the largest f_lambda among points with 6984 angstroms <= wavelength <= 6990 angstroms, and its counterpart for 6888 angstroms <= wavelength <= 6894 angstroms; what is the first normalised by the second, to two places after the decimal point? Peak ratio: 1.16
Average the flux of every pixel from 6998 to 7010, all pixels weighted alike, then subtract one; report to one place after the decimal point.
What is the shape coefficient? 11.9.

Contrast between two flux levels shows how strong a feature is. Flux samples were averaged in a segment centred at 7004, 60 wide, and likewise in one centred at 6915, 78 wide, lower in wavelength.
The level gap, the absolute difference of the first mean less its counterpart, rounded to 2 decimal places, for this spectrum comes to 1.40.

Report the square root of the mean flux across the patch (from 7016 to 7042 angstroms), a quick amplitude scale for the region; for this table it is 3.67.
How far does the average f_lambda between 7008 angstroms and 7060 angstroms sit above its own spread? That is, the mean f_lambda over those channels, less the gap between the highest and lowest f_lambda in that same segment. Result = 11.0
